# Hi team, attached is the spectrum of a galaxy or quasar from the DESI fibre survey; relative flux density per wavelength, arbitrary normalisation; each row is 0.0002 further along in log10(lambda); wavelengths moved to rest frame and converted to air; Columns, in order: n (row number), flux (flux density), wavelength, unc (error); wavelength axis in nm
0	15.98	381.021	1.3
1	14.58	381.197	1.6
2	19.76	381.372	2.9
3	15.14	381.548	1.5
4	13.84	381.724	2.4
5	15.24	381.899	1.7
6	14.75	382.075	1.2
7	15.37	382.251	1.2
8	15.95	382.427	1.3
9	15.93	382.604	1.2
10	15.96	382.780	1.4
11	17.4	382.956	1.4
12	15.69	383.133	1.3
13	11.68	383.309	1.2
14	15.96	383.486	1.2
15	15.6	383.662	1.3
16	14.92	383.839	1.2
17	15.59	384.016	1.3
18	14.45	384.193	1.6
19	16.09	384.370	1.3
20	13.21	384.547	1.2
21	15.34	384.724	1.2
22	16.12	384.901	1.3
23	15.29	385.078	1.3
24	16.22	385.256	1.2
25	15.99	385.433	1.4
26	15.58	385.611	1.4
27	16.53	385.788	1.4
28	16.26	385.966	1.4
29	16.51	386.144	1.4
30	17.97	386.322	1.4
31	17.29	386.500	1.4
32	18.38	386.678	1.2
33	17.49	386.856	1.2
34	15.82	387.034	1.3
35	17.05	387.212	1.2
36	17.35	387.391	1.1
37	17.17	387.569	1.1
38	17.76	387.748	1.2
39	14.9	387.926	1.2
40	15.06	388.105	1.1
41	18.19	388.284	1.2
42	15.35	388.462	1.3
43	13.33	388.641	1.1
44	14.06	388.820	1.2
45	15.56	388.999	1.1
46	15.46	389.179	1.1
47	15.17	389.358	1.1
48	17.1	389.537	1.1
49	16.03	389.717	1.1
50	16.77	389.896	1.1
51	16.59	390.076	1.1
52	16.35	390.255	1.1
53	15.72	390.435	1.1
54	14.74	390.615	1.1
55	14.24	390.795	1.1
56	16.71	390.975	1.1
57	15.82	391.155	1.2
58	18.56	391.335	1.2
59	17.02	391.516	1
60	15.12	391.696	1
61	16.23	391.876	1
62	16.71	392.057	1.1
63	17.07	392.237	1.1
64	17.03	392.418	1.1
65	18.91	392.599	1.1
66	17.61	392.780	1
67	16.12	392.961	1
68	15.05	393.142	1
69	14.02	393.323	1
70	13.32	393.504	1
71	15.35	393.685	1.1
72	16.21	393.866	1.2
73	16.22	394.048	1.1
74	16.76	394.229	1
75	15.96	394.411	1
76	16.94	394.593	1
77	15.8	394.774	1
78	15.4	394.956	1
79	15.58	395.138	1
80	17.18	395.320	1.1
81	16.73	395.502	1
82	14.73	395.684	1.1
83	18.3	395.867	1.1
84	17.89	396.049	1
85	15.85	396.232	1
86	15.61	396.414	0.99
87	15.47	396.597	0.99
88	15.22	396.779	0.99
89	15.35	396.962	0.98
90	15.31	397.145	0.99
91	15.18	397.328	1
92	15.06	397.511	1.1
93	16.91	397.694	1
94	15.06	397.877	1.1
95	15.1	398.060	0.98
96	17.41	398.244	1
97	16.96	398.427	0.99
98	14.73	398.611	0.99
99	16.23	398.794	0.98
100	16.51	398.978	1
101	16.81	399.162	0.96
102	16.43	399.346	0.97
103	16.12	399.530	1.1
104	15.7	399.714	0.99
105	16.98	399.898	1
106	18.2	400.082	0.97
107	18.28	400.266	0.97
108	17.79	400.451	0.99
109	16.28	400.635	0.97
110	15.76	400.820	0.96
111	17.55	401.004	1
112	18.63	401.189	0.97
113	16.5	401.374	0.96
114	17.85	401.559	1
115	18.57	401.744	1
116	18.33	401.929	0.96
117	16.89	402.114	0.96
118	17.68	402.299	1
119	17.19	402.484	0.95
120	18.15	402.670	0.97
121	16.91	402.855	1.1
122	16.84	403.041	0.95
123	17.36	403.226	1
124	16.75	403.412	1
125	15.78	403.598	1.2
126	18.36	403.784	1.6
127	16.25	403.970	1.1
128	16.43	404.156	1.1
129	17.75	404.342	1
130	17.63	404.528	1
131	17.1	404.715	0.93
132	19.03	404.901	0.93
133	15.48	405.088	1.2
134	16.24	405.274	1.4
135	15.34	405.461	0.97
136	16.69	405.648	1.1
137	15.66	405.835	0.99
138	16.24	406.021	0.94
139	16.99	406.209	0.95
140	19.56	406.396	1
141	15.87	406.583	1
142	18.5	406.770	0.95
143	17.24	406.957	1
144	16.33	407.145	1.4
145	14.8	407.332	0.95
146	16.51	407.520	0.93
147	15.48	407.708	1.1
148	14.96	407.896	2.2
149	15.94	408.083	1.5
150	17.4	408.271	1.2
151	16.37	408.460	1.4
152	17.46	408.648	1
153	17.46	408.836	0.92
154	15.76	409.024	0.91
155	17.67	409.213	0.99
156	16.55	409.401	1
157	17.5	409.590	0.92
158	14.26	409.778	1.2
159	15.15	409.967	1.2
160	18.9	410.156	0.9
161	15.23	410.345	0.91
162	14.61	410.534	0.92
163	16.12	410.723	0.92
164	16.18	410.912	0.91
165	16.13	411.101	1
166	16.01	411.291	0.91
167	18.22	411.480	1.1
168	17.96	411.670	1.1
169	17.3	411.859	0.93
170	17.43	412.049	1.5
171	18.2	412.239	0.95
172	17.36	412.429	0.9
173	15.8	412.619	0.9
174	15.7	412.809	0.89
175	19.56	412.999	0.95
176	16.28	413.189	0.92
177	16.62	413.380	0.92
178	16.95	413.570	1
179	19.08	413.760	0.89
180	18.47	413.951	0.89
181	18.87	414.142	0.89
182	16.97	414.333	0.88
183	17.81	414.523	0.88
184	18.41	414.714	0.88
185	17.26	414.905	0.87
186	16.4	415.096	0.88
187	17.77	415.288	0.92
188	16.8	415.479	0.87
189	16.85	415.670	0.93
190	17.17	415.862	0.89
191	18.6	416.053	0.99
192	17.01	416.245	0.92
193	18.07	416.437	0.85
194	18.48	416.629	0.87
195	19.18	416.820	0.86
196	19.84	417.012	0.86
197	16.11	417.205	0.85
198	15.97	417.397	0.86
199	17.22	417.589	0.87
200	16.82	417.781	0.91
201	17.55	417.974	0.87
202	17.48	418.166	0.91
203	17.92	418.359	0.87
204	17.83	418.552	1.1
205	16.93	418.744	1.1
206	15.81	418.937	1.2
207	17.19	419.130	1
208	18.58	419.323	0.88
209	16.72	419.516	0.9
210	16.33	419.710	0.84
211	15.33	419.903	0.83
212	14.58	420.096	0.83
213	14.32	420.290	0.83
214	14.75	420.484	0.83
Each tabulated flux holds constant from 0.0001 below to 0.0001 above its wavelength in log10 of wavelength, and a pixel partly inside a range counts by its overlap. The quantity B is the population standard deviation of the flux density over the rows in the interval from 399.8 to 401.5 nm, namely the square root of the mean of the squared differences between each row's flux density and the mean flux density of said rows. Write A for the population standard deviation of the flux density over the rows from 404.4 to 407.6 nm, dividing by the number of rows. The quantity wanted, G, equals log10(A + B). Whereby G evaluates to 0.35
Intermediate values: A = 1.3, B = 0.9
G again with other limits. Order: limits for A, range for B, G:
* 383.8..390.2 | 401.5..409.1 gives 0.37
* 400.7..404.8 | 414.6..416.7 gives 0.19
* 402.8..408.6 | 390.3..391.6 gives 0.39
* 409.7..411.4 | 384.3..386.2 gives 0.34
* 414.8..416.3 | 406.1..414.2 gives 0.30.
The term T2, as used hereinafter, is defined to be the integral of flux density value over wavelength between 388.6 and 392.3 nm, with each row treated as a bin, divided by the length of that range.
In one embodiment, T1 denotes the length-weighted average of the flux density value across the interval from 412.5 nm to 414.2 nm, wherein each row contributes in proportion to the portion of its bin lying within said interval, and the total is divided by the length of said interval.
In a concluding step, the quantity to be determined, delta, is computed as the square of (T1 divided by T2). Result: 1.20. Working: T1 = 17.4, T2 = 15.9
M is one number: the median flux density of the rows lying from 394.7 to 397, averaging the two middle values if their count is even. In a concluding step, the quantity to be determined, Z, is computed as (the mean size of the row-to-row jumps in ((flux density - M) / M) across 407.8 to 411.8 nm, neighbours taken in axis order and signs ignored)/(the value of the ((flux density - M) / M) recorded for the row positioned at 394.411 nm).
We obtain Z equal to 3.8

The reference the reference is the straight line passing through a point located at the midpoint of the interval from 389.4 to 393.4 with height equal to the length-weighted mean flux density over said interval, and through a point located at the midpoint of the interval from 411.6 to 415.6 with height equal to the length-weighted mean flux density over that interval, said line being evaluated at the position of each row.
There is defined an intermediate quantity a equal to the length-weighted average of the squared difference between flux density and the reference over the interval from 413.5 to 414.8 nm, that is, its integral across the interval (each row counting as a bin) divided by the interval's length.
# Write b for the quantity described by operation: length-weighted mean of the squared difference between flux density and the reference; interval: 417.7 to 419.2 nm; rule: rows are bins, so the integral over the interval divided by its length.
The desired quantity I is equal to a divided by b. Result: 1.4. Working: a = 1.0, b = 0.70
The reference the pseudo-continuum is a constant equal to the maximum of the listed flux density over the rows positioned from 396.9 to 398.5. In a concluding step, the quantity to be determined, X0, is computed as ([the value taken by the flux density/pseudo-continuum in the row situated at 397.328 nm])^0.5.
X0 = 0.93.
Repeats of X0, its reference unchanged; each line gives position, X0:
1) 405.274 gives 0.97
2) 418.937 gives 0.95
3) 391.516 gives 0.99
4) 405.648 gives 0.98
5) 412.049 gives 1.00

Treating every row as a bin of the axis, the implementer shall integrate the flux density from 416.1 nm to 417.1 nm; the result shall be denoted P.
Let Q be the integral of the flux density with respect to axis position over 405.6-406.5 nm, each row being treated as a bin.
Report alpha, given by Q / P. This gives 0.83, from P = 18.5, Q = 15.3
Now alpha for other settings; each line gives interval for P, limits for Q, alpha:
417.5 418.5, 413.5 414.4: 0.94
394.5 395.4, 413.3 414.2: 1.11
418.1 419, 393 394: 0.96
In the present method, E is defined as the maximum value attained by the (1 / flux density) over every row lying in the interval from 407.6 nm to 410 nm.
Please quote 0.070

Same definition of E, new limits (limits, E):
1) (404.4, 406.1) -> 0.065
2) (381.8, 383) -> 0.068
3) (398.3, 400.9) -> 0.068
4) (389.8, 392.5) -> 0.070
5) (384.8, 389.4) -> 0.075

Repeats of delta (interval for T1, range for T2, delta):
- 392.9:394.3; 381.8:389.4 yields 0.94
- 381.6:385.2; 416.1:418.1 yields 0.74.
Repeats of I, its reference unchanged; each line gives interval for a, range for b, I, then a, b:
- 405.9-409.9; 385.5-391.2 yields 1.2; 1.9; 1.57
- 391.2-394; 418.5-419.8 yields 1.8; 2.2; 1.27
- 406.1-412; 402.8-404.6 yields 3.7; 2.1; 0.55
